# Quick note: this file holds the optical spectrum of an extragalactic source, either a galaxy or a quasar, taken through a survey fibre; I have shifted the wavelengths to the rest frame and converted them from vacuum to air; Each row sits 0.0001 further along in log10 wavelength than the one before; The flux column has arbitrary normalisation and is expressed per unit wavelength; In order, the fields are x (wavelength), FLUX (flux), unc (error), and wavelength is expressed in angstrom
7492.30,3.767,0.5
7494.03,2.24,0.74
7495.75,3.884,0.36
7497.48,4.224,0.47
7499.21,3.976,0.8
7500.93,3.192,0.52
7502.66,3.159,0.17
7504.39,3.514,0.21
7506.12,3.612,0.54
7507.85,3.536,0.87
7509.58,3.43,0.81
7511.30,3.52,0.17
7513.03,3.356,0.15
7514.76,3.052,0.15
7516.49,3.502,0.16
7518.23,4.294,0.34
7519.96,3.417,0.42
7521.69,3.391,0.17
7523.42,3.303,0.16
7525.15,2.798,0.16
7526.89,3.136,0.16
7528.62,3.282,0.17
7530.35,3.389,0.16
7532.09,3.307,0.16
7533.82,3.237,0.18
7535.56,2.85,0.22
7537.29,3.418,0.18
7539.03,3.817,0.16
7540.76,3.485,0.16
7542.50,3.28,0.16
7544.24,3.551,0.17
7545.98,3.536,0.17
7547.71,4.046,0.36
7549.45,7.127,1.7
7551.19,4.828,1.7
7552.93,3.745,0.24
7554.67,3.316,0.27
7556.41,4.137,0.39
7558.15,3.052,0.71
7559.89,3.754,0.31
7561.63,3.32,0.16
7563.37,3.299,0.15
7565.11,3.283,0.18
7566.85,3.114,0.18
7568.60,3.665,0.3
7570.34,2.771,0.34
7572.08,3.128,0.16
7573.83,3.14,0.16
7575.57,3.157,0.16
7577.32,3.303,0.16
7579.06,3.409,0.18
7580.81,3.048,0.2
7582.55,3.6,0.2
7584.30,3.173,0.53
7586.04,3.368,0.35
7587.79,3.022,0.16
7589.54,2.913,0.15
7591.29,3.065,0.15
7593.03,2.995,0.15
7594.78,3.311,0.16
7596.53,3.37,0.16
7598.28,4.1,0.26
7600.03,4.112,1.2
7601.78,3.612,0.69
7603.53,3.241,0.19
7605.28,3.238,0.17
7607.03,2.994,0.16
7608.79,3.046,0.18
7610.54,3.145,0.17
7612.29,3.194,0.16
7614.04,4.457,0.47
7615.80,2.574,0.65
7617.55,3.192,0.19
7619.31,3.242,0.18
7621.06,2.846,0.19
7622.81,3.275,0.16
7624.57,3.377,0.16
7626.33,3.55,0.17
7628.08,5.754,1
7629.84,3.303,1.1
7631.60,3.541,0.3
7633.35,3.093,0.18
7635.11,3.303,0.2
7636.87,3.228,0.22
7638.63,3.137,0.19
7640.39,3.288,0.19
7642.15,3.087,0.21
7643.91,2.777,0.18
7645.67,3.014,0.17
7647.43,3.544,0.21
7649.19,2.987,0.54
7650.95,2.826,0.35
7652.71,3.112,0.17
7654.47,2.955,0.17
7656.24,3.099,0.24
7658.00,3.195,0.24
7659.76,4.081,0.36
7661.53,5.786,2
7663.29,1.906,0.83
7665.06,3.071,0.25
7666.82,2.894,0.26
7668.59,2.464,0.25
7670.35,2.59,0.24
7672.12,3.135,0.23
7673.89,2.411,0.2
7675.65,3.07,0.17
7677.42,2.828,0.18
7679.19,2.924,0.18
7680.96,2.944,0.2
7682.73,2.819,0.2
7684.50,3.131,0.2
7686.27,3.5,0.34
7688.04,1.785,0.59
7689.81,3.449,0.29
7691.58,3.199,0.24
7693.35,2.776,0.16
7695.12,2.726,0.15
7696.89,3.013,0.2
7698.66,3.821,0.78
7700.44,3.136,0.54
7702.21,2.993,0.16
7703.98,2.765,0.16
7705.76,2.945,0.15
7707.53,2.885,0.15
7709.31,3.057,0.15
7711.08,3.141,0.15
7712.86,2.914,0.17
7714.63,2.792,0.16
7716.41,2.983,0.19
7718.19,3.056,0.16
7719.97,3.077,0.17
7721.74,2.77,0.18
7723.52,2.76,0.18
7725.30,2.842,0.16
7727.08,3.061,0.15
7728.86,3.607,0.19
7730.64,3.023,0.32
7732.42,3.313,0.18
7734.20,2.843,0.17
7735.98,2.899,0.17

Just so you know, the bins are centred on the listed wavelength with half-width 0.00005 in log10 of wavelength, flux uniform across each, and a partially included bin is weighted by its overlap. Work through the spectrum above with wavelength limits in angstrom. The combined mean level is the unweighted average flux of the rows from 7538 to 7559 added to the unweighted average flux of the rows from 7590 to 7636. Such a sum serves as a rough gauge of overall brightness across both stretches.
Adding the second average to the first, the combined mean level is 7.4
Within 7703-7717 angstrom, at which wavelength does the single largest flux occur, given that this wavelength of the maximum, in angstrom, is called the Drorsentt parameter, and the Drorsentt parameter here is 7711.08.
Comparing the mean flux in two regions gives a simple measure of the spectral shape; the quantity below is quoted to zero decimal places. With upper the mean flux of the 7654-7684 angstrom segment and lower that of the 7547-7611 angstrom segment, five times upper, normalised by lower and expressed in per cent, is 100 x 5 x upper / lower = 440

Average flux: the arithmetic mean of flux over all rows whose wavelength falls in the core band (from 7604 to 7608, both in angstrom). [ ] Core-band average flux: 3.12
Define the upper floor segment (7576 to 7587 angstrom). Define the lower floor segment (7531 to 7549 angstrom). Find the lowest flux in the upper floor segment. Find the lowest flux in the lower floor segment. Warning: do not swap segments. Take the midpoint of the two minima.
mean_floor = 2.9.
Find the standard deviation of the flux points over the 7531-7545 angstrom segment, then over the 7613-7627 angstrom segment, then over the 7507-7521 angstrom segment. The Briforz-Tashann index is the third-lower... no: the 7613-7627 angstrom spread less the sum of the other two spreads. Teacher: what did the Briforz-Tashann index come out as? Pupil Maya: -0.1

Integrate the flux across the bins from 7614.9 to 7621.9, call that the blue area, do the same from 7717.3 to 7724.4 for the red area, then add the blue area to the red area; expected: 41.5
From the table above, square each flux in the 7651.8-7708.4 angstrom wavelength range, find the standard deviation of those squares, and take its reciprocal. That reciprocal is 0.20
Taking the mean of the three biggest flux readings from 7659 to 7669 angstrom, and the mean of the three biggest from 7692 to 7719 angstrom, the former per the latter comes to 1.28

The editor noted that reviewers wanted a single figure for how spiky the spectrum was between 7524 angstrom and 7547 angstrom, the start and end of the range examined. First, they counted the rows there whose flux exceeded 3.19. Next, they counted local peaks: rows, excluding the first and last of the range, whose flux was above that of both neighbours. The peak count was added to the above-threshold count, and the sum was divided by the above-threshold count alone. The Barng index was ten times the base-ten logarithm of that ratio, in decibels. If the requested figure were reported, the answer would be 1.14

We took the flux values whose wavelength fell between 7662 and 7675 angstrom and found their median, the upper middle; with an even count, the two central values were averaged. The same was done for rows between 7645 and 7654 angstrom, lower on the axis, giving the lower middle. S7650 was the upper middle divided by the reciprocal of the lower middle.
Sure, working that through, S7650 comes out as 7.8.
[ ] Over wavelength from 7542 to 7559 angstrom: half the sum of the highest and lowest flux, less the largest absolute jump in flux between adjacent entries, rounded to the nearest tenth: 2.0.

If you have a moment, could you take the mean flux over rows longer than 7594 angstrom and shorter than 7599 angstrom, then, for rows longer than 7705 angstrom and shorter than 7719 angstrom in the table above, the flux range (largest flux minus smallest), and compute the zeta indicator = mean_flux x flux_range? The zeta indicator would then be 1.3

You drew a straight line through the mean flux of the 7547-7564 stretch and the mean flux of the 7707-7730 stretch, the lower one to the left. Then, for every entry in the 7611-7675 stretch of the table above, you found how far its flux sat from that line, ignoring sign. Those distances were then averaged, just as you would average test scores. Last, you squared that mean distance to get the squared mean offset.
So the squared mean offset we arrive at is 0.33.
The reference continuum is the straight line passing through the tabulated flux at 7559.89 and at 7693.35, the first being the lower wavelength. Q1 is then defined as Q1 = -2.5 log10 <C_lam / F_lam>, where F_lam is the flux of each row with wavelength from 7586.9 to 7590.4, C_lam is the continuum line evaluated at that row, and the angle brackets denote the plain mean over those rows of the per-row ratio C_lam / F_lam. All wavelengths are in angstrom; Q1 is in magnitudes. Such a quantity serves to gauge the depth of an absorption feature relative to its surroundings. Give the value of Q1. -0.19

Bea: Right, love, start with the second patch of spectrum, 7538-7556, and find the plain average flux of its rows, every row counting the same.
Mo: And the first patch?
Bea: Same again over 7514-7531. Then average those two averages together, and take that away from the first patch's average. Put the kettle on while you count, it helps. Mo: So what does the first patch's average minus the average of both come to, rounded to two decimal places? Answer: -0.36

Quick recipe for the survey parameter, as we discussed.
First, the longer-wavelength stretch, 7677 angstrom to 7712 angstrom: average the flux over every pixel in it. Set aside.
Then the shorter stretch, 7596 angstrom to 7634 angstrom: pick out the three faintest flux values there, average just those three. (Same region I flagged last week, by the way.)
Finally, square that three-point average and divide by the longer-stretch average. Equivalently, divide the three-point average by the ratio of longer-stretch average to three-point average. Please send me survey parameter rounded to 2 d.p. 2.63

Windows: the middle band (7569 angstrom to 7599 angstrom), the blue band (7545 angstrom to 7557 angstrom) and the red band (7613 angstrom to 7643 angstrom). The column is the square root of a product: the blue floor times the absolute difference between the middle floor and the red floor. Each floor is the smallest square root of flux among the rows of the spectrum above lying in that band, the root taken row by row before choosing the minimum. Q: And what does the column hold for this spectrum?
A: 0.33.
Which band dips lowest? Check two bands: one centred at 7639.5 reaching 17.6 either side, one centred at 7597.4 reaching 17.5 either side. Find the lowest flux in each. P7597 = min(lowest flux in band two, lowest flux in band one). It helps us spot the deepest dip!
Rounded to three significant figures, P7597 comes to 2.78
